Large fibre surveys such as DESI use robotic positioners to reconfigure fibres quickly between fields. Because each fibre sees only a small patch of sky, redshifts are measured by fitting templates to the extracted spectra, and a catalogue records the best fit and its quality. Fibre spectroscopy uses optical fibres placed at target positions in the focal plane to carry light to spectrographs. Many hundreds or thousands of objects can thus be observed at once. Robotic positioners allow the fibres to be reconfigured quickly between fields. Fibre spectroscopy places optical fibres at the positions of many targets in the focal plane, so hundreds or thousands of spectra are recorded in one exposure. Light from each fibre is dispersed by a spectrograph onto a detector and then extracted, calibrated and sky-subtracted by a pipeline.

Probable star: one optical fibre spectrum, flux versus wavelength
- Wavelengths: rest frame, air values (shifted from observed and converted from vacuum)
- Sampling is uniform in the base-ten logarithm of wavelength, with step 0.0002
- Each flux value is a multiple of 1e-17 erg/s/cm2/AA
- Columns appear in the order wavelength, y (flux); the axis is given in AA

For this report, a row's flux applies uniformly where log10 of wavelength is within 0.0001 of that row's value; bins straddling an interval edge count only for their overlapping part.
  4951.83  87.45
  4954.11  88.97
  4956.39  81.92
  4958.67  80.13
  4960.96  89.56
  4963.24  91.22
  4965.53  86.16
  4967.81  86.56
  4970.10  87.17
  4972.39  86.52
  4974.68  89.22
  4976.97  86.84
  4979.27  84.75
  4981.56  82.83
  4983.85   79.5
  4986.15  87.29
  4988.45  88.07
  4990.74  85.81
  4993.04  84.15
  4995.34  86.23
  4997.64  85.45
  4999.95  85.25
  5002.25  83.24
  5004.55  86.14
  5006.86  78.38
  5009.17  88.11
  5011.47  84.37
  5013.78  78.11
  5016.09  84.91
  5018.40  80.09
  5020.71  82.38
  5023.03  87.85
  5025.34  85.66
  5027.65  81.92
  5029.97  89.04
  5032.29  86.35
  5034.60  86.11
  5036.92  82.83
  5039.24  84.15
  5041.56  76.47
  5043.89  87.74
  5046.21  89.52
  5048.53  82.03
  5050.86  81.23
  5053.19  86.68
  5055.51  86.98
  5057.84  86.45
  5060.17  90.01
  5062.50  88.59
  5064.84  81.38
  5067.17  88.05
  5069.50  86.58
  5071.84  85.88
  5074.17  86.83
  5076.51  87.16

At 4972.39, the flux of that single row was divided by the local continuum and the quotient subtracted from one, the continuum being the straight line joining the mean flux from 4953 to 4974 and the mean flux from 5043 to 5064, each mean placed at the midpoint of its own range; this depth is 0.000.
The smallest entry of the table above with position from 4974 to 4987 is 79.5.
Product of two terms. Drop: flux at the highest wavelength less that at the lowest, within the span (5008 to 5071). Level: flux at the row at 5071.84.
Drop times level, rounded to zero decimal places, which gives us -131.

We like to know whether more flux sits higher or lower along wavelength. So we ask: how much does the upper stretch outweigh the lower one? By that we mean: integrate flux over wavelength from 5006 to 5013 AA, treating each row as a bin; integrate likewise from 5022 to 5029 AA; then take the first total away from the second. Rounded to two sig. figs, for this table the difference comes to 12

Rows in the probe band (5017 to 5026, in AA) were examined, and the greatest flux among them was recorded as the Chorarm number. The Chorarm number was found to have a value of 87.85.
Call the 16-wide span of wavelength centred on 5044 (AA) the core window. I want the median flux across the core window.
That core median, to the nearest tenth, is 82.8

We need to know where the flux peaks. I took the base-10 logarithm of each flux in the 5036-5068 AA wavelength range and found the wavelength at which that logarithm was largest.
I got 5060.17 AA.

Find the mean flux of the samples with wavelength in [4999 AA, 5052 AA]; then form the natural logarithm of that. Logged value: 4.431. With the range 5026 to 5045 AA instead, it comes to 4.435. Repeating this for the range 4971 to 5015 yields 4.440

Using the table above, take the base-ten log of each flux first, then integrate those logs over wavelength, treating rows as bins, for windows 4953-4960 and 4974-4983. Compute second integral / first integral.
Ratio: 1.3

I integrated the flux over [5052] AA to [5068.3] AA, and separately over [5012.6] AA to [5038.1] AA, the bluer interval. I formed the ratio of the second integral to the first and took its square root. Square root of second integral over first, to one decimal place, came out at 1.2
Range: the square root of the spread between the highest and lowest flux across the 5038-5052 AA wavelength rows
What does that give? 3.6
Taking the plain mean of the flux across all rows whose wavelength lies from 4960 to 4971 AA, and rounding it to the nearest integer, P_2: 88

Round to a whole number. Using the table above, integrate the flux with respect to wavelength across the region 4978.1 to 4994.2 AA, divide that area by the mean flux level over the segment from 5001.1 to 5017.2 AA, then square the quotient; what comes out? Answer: 267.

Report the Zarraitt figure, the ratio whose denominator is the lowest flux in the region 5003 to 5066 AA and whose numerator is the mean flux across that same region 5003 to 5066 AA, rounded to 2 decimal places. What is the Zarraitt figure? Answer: 1.11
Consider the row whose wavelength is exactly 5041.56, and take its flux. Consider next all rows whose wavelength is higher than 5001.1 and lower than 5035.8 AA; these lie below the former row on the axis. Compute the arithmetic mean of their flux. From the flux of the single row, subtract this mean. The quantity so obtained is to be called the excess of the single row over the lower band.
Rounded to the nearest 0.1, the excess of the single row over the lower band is -7.7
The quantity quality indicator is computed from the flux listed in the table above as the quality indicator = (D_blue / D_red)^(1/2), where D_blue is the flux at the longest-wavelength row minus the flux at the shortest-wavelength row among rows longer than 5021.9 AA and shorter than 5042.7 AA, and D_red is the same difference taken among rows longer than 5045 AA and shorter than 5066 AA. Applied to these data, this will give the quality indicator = 1.2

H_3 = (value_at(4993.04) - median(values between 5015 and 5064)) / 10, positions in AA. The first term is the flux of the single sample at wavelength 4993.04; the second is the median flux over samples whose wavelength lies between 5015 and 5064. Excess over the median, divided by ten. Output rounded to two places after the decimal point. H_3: -0.20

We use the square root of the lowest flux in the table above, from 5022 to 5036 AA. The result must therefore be 9.05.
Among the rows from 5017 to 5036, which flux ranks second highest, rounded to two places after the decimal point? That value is 87.85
